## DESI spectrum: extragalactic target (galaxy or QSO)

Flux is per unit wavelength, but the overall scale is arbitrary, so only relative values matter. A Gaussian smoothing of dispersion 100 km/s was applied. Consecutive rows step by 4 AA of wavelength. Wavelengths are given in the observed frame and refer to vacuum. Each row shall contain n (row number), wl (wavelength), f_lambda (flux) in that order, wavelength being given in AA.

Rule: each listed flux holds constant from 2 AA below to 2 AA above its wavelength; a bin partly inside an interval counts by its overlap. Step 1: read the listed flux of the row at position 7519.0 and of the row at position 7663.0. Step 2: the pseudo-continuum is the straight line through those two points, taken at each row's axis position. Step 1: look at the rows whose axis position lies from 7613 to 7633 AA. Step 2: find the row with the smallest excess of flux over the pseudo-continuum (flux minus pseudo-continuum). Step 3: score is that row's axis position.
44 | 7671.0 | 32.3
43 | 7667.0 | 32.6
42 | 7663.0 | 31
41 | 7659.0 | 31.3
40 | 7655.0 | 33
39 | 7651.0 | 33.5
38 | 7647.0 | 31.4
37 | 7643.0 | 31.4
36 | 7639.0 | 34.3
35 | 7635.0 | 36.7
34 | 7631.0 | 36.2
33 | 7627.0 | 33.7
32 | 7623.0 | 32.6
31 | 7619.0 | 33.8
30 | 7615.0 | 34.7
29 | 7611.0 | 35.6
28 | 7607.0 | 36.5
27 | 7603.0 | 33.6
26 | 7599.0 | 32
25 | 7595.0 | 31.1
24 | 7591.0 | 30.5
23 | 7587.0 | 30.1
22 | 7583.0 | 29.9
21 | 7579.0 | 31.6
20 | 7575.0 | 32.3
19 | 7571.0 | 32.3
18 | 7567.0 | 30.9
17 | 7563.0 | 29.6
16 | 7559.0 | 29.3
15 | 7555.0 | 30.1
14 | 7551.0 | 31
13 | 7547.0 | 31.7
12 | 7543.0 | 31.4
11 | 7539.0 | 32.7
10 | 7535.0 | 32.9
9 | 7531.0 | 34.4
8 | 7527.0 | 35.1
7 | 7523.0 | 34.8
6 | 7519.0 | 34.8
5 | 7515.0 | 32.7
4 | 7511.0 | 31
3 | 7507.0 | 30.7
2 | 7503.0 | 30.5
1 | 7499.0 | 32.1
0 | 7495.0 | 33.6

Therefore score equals 7623.0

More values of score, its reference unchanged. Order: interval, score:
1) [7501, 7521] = 7503.0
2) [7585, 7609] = 7587.0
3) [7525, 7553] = 7551.0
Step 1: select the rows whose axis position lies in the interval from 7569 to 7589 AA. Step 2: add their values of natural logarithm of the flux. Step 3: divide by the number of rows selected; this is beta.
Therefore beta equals 3.44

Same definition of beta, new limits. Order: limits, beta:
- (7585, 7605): 3.45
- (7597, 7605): 3.49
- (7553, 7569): 3.40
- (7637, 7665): 3.47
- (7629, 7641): 3.58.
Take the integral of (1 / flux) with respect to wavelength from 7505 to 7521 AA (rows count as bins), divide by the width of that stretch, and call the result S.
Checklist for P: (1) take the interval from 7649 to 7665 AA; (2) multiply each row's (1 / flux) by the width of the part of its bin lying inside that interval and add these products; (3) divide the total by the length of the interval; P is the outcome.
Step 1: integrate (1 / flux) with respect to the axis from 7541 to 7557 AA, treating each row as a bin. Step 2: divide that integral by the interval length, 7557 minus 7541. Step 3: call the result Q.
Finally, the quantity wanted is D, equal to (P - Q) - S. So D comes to -0.0322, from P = 0.031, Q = 0.0322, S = 0.0310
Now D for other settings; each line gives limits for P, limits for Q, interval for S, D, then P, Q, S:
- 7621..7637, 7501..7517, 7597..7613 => -0.0324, 0.029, 0.0320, 0.0291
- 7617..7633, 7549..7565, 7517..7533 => -0.0327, 0.029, 0.0333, 0.0288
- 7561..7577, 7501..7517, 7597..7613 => -0.0292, 0.032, 0.0320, 0.0291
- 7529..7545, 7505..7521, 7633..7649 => -0.0306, 0.030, 0.0310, 0.0300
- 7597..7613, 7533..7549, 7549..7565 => -0.0353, 0.029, 0.0311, 0.0333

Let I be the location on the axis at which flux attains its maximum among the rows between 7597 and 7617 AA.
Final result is 7607.0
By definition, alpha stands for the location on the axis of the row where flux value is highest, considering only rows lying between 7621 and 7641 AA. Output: 7635.0 AA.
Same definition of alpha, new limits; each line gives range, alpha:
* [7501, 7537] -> 7527.0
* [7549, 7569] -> 7551.0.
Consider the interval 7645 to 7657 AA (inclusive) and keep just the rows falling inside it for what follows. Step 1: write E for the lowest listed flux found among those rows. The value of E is 31.4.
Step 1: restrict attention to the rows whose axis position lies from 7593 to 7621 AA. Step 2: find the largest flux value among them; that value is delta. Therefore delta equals 36.5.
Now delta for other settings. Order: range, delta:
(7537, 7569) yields 32.7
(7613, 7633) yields 36.2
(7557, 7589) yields 32.3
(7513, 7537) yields 35.1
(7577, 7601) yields 32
